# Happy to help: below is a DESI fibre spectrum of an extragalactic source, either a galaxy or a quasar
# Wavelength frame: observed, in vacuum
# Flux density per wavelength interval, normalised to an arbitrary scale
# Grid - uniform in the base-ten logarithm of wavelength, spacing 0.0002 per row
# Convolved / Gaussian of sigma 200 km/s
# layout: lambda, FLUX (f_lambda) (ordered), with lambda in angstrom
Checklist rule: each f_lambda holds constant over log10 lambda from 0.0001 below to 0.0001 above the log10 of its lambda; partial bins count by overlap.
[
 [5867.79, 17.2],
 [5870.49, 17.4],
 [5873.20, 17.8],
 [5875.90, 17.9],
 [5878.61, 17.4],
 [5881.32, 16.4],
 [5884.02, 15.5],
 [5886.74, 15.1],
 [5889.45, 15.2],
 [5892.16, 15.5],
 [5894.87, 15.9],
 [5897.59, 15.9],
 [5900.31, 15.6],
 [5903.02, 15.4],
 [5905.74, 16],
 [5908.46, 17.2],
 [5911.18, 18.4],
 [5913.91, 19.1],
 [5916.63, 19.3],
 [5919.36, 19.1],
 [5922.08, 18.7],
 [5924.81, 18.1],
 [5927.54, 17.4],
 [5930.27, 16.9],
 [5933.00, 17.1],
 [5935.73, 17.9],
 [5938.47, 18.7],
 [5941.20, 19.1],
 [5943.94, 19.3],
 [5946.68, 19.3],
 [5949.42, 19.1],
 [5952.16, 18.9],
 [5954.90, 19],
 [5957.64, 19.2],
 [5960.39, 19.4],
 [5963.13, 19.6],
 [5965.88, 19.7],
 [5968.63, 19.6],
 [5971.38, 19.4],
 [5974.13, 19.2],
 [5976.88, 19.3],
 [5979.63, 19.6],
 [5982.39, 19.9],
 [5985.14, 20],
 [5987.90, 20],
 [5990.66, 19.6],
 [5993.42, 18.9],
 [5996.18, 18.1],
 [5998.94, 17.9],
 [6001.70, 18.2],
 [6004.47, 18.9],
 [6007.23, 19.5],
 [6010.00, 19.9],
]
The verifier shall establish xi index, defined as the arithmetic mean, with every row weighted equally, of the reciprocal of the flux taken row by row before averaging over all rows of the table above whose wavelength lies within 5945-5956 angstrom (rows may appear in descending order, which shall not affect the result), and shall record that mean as 0.0524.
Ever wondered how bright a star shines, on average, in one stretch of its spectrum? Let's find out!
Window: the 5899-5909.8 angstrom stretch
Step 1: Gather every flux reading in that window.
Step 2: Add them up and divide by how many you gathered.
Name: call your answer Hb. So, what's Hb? 16.1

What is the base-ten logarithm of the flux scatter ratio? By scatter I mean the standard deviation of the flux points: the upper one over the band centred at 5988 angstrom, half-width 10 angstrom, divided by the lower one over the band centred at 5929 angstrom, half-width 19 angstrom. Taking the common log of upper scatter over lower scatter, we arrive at -0.1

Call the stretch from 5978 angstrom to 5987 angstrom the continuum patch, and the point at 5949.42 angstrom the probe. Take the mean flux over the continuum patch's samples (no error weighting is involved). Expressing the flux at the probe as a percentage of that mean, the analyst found 96.3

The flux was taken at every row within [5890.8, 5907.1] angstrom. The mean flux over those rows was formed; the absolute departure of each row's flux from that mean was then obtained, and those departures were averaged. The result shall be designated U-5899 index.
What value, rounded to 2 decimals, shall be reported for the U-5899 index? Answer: 0.22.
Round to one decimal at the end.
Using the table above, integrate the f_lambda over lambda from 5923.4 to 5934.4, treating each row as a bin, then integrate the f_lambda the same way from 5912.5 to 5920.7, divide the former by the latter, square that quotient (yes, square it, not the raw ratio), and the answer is 1.5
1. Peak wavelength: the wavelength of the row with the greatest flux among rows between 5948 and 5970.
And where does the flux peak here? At 5965.88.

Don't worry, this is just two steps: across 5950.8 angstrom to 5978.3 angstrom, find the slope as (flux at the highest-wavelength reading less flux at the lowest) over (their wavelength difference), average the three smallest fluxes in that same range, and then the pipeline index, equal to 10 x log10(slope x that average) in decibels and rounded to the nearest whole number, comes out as -5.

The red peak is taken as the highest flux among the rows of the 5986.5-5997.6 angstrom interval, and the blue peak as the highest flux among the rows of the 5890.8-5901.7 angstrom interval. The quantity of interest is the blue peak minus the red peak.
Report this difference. -4.1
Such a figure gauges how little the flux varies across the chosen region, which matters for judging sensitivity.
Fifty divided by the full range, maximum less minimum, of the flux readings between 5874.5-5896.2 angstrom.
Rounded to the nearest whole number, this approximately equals 18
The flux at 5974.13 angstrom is 19.2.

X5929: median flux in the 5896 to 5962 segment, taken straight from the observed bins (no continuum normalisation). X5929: 18.7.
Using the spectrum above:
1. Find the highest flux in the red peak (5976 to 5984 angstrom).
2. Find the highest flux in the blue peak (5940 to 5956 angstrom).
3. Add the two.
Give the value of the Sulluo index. 39.2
